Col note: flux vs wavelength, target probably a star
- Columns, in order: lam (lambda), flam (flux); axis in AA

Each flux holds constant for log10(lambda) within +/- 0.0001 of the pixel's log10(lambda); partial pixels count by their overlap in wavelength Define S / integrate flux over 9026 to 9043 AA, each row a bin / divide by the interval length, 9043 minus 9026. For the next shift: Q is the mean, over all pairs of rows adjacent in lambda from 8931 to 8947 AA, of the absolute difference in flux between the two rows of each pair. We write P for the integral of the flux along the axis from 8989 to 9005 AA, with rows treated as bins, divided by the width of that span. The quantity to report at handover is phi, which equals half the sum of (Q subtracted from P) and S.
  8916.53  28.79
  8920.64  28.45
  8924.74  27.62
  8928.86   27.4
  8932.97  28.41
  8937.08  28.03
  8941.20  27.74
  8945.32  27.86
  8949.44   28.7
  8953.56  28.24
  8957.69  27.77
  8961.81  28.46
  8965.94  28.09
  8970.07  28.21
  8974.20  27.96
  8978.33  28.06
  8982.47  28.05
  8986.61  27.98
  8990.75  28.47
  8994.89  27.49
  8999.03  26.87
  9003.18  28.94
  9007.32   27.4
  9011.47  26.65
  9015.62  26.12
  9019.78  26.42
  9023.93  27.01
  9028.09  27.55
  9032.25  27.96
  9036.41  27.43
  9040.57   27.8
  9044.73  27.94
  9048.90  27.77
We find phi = 27.7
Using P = 27.9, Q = 0.26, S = 27.7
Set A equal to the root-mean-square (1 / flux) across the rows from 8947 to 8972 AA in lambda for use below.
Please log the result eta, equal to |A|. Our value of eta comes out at 0.0354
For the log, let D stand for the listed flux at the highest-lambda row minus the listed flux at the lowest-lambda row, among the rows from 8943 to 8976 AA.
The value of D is 0.1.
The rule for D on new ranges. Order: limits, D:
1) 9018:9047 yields 1.5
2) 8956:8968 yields 0.3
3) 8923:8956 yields 0.6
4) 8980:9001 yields -1.2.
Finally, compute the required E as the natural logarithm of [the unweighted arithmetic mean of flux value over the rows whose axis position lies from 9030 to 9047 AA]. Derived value 3.32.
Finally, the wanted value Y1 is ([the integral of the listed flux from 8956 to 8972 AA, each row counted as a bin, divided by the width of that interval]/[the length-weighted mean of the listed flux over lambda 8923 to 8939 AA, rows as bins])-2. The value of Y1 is -0.99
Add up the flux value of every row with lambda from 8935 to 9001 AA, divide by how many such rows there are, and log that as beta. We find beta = 28.0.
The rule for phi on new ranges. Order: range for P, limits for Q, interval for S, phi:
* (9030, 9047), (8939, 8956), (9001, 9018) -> 27.3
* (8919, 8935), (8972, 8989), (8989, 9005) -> 27.9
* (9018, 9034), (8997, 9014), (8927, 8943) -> 26.8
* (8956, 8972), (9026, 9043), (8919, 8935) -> 27.8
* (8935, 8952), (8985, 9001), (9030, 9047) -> 27.6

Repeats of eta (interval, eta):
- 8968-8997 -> 0.0357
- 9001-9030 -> 0.0369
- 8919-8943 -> 0.0358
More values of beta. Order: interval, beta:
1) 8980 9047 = 27.5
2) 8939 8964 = 28.1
